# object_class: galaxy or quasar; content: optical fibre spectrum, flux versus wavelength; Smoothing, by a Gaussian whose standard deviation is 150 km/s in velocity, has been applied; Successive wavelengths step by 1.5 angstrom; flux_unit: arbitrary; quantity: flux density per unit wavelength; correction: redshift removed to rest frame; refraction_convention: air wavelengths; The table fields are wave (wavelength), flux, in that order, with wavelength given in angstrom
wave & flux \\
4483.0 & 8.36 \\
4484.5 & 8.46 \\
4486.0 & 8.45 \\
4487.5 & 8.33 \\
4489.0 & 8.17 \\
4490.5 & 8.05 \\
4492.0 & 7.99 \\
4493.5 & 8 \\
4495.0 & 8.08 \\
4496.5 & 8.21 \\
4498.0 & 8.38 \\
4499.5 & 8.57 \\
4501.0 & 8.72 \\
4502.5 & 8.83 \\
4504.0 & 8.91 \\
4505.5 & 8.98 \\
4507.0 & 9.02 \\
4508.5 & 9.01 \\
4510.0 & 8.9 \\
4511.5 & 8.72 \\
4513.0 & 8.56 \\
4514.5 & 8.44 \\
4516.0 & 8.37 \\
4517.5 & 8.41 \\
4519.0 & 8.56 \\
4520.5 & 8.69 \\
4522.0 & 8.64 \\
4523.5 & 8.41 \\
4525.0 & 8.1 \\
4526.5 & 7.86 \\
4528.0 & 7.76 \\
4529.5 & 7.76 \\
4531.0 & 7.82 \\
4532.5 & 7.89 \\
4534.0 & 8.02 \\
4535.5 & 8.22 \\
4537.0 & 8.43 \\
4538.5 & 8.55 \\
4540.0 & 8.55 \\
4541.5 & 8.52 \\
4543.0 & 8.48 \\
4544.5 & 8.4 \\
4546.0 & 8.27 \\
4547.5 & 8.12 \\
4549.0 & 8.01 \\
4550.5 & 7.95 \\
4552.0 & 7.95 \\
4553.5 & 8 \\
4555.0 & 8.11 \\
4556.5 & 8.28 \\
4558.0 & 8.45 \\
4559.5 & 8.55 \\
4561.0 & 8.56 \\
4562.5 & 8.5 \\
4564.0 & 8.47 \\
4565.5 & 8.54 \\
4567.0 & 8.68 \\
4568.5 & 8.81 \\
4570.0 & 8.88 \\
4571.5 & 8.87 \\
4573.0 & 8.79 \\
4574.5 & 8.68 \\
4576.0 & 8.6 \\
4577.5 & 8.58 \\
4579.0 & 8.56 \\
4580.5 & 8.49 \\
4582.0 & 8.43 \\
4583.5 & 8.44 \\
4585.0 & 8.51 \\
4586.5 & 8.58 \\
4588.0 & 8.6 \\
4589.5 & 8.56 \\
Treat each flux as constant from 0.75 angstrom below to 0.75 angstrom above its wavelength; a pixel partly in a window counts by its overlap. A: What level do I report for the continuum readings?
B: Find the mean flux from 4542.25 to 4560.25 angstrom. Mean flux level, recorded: 8.21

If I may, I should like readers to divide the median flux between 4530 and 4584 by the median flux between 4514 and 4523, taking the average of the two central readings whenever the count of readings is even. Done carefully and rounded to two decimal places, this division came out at 1.00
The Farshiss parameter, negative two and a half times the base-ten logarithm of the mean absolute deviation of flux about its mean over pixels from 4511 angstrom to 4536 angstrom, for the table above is 1.3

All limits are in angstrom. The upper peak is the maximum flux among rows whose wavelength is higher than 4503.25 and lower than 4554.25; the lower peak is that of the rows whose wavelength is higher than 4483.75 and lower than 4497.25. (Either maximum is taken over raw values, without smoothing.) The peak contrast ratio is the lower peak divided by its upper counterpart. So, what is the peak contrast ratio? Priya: 0.94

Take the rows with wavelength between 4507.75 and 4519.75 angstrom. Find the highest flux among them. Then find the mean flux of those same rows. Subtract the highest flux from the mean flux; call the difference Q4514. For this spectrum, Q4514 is -0.39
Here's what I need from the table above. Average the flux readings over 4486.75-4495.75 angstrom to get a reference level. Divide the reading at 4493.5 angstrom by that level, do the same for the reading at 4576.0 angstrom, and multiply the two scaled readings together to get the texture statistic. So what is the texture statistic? 1.05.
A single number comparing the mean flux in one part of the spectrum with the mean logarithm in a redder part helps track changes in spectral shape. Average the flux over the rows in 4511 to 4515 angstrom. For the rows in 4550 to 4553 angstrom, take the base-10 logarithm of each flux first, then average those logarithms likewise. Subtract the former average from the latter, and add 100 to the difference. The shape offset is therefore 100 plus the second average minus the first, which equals 92.3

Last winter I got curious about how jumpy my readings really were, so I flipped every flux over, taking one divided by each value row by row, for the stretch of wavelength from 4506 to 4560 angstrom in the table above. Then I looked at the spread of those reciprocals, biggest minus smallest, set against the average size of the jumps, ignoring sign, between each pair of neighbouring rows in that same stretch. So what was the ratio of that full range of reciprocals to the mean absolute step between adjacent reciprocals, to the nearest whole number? 11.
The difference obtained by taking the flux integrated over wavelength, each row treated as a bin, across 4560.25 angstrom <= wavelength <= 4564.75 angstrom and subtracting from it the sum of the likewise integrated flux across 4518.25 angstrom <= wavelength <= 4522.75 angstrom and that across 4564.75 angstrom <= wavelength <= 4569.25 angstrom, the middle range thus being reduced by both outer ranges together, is -39.6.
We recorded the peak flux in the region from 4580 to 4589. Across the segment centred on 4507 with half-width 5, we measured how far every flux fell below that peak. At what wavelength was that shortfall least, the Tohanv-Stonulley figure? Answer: 4507.0 angstrom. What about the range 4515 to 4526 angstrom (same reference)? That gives 4520.5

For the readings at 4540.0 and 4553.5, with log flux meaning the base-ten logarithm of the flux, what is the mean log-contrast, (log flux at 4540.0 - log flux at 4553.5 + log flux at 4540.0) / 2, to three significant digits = 0.480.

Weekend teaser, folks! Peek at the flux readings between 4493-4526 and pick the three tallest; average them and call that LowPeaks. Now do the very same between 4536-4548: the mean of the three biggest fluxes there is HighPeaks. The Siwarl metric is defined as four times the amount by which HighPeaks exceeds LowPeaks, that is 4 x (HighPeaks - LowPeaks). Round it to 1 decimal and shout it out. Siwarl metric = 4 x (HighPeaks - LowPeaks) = -1.9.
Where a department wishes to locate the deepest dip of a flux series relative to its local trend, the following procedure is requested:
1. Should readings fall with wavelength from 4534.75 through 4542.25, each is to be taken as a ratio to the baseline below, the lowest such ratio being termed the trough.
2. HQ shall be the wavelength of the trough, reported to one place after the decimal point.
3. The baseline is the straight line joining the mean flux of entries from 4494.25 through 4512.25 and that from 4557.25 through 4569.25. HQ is 4535.5 angstrom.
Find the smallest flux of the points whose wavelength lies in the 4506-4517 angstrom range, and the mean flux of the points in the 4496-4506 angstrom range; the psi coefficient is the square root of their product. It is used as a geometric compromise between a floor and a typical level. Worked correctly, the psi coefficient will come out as 8.51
